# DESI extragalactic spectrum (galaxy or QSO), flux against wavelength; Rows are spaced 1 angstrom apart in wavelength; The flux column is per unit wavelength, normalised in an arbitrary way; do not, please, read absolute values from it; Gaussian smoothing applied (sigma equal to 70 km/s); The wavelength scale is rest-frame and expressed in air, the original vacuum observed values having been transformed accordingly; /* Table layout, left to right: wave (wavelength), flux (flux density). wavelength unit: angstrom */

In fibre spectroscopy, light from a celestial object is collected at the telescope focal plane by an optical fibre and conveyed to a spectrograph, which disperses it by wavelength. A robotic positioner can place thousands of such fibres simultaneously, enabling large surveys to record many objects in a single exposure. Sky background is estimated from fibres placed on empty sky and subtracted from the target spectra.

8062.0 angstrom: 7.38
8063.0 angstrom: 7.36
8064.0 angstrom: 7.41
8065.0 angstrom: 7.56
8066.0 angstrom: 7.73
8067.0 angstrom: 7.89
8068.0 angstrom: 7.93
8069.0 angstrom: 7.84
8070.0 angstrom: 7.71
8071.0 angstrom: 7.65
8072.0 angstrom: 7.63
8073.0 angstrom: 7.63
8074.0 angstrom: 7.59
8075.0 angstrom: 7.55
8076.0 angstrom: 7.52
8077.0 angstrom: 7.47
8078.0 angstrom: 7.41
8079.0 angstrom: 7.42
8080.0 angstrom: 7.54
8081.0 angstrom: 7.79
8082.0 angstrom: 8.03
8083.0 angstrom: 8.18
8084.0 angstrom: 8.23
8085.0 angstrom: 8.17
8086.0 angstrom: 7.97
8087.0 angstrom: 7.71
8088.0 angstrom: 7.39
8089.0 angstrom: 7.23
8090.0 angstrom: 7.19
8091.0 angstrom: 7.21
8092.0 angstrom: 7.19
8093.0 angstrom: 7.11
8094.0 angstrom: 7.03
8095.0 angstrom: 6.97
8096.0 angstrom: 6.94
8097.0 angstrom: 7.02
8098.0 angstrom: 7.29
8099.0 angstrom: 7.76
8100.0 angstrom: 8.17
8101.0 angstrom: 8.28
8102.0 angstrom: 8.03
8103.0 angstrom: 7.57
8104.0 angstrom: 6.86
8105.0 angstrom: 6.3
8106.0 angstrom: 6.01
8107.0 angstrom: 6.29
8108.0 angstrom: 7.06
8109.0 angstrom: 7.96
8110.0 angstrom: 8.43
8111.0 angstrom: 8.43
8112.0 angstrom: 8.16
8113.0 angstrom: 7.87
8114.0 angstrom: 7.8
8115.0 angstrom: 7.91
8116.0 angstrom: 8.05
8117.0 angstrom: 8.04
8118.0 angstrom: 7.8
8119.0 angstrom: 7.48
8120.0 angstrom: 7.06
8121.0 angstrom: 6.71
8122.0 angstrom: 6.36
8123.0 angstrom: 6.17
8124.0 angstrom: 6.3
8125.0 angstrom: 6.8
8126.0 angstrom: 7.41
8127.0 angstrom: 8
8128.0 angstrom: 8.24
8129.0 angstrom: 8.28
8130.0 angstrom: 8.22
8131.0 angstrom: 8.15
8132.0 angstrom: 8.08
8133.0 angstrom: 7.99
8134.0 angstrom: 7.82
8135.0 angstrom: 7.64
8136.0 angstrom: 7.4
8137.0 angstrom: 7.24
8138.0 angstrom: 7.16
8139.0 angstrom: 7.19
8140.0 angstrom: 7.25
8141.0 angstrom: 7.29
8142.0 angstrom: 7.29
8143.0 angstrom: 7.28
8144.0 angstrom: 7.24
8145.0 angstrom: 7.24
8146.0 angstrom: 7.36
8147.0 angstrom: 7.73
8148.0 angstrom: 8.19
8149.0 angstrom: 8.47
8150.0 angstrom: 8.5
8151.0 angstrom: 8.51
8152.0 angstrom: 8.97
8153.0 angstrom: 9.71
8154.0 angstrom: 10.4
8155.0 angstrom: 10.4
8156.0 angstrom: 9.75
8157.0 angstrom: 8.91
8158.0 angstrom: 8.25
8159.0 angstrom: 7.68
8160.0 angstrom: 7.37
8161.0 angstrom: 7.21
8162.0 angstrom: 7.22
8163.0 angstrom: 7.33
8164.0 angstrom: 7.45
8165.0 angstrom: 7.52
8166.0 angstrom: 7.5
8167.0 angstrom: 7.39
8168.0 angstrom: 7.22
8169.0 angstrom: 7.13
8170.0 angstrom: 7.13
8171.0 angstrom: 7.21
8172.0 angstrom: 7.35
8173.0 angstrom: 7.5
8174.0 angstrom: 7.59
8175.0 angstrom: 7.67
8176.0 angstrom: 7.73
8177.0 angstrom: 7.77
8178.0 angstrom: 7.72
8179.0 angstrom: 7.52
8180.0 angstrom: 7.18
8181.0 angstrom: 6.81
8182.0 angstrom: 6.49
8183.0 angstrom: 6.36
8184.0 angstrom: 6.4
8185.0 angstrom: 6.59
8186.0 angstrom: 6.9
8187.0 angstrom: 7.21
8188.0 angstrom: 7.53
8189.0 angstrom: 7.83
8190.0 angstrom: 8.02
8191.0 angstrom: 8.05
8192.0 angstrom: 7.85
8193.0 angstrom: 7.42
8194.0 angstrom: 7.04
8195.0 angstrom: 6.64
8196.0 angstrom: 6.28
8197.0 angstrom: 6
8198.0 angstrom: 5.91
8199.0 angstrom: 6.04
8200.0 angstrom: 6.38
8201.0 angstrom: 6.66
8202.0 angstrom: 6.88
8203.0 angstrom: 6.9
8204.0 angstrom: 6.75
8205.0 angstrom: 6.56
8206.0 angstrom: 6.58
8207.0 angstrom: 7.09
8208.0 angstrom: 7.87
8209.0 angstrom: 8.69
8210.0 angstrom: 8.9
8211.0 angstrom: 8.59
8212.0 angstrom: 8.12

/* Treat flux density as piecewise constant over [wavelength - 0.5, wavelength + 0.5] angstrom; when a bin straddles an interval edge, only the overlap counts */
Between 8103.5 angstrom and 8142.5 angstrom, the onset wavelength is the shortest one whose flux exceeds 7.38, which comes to 8109.0 angstrom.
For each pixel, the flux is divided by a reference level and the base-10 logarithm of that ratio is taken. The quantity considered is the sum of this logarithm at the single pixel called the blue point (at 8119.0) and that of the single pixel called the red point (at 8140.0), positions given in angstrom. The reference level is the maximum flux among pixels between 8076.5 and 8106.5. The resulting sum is -0.10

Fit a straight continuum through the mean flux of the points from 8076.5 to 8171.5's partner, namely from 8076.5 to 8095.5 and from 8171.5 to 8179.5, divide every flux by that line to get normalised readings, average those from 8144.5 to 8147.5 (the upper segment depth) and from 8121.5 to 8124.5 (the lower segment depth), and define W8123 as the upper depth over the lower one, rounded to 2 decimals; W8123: 1.18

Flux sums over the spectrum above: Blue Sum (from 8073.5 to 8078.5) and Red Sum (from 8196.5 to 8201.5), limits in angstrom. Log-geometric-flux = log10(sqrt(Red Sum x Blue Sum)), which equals 1.53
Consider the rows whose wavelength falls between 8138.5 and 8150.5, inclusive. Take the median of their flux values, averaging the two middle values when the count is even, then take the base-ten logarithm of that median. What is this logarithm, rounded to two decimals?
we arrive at 0.86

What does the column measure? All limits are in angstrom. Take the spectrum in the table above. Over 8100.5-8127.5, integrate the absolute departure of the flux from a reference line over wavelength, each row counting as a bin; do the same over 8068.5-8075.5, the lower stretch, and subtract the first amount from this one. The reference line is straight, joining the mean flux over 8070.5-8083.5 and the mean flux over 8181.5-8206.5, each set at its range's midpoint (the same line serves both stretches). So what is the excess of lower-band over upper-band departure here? -18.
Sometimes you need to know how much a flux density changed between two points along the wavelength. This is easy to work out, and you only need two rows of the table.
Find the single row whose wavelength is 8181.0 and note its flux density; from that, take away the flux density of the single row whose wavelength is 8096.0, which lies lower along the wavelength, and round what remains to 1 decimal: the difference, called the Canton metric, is -0.1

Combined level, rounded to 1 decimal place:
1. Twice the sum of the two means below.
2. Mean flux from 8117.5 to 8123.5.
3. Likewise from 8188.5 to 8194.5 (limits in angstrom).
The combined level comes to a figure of 29.3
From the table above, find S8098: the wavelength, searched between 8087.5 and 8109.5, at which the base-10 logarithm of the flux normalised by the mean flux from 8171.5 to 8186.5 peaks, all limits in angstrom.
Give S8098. 8101.0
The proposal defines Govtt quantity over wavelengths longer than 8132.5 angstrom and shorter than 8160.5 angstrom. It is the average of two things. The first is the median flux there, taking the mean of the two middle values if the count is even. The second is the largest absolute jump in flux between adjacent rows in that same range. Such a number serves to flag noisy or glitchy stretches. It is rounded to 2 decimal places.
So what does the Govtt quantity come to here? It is 4.27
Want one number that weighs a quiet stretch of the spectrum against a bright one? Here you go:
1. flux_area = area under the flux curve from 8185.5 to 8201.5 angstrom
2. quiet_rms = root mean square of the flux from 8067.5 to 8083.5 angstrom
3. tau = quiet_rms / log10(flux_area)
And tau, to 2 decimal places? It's 3.75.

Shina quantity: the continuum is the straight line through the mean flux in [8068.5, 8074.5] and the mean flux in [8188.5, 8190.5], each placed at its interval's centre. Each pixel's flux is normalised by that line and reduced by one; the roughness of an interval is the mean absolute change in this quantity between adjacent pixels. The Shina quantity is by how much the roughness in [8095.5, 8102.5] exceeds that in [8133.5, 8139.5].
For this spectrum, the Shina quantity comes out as 0.016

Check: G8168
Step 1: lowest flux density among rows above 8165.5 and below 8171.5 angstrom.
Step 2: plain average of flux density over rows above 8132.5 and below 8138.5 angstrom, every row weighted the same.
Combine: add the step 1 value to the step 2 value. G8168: 14.7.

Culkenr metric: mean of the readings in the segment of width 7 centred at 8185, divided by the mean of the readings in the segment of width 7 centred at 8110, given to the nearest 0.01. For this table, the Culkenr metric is 0.88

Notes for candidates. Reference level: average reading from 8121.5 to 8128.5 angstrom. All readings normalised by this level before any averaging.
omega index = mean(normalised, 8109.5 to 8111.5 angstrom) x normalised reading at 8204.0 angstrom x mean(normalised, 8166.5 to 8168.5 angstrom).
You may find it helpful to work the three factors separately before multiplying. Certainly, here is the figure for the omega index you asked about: 1.19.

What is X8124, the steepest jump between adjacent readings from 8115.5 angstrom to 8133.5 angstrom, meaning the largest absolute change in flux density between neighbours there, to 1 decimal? 0.6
